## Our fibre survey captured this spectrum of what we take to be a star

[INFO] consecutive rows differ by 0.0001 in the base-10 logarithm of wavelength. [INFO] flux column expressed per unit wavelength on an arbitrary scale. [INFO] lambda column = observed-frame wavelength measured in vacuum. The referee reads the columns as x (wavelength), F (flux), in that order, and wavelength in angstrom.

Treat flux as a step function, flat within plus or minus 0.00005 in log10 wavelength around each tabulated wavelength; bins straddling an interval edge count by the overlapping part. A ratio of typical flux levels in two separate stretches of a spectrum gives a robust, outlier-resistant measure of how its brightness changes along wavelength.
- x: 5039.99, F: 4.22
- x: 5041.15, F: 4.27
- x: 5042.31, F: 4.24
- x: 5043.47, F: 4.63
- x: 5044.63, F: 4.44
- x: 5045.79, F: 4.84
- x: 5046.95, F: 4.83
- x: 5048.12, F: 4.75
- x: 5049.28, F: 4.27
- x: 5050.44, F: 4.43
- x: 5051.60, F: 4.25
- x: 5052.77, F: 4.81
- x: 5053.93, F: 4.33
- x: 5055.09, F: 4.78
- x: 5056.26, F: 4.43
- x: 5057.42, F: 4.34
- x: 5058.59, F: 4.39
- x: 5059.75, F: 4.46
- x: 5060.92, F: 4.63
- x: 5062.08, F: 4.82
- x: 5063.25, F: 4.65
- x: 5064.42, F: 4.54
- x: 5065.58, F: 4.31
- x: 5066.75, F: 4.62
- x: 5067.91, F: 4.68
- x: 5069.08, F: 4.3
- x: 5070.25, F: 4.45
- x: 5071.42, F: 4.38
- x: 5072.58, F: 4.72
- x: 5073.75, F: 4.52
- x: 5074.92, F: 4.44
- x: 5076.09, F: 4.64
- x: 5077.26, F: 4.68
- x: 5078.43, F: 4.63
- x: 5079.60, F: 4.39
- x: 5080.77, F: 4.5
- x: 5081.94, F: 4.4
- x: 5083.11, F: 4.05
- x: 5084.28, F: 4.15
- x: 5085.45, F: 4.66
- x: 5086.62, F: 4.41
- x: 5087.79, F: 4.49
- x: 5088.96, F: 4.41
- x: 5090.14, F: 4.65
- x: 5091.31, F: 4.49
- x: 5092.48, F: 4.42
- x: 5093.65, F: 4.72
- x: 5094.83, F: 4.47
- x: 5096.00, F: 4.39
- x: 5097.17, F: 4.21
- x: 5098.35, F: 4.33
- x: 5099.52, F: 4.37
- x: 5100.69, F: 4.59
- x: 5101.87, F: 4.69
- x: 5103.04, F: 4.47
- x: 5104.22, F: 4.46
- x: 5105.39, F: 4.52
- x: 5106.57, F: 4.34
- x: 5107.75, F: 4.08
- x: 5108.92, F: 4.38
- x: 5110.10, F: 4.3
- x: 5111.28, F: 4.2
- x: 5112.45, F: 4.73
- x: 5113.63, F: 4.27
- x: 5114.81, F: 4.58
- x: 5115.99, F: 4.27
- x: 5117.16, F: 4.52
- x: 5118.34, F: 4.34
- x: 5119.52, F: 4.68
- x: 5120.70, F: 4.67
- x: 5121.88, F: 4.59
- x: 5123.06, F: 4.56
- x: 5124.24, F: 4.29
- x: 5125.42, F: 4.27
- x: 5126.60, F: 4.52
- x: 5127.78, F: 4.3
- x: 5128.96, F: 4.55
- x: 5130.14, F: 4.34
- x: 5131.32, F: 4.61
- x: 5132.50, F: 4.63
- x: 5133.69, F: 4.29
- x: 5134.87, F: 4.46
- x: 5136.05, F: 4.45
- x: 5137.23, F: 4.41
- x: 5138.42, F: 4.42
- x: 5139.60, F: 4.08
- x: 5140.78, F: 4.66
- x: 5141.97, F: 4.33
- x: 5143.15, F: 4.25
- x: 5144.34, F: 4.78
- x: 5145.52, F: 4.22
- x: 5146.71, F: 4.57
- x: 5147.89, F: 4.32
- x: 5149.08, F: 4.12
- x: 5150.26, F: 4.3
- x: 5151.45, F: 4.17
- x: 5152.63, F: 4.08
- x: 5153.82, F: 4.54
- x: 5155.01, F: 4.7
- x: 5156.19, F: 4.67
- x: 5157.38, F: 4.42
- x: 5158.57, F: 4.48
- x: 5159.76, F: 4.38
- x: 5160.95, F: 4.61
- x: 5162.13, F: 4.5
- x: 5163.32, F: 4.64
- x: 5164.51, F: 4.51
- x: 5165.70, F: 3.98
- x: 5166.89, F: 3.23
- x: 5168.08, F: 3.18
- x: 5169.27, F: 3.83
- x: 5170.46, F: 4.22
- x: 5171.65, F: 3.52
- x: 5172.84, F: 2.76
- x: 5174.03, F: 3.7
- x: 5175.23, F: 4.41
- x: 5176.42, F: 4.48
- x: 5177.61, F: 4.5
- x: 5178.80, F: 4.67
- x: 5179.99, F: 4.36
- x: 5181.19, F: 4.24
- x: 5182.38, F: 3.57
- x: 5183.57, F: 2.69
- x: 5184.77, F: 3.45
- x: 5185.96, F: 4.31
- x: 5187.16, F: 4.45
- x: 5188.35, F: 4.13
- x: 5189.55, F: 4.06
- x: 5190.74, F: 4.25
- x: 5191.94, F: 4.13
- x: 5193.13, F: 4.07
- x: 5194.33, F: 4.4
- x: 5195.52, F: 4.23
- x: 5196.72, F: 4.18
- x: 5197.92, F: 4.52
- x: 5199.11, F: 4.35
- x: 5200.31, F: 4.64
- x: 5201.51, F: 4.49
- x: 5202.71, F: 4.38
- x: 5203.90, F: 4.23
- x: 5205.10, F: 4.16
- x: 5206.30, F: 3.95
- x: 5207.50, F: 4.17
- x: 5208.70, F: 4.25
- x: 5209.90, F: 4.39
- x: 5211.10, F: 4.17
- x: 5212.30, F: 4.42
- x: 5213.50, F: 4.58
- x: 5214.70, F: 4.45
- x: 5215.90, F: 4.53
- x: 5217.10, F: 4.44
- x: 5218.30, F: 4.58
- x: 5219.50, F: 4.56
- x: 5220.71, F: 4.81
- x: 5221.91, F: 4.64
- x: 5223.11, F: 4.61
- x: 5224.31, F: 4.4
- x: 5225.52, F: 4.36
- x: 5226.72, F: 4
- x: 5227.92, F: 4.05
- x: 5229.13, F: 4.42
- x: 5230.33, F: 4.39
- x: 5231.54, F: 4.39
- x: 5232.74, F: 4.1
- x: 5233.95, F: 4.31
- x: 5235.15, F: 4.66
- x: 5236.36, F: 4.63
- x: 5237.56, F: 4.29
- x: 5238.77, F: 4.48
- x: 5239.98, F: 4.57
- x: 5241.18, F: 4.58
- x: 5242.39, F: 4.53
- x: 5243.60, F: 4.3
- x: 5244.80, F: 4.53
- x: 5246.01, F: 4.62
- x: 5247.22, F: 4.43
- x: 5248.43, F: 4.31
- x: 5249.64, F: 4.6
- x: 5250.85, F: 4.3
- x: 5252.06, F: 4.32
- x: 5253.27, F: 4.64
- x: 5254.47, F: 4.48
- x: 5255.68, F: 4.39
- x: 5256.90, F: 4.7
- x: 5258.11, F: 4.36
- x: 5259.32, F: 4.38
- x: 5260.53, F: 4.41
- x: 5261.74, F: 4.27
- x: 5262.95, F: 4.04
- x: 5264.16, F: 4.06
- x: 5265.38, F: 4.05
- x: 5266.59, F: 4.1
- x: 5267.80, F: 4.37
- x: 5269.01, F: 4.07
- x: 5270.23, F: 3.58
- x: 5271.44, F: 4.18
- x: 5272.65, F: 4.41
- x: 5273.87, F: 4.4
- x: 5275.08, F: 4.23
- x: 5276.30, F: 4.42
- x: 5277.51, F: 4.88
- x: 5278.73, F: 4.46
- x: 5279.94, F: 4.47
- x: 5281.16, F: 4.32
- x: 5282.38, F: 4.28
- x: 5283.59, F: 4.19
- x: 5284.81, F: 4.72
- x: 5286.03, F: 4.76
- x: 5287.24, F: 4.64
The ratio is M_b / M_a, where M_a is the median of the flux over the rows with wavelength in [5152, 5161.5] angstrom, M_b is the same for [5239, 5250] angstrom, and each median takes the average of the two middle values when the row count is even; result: 1.00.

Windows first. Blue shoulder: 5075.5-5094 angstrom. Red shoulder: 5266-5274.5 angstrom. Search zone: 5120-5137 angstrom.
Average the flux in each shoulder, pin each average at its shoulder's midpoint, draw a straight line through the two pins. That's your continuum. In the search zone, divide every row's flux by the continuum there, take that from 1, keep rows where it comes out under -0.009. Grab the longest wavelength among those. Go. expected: 5136.05 angstrom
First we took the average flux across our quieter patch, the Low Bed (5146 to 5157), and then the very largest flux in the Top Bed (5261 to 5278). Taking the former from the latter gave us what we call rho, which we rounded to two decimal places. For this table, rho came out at 0.49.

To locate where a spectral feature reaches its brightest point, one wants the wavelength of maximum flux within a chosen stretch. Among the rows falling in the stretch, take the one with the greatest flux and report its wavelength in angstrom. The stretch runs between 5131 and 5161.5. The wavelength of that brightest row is 5144.34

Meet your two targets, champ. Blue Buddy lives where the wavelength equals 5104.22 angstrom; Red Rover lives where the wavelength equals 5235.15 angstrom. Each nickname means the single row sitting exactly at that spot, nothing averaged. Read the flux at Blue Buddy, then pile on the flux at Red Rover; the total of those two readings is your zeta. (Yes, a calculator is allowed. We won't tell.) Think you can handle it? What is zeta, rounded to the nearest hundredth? 9.12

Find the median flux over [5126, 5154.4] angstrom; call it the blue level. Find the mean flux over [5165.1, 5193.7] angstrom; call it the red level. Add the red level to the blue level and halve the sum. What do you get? 4.15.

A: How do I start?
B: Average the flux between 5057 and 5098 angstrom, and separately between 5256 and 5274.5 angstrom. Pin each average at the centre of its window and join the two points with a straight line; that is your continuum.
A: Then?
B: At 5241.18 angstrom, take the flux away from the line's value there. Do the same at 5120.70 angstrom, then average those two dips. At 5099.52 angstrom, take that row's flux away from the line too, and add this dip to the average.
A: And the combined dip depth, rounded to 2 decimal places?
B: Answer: -0.20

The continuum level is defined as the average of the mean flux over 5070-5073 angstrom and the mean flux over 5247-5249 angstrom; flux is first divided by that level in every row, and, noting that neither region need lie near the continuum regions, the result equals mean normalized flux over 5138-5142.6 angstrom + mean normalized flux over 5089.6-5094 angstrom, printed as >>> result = 2.01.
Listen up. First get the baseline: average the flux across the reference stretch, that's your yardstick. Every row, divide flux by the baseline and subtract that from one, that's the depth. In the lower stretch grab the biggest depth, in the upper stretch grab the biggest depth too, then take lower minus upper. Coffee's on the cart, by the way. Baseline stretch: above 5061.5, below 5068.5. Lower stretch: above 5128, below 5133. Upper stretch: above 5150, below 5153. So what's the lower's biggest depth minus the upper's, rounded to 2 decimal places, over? -0.06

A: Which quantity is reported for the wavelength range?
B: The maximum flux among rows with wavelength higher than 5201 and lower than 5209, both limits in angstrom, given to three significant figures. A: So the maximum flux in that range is 4.49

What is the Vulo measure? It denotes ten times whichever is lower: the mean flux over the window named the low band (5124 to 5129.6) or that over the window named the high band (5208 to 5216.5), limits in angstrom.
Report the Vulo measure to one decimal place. 43.9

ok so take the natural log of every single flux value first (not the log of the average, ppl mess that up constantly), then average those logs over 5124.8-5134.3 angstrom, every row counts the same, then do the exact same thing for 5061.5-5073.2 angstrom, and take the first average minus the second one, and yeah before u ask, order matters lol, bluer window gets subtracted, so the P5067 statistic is -0.02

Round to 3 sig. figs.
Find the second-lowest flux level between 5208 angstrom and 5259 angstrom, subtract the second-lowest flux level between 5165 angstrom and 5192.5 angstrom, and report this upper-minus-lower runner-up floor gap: 1.29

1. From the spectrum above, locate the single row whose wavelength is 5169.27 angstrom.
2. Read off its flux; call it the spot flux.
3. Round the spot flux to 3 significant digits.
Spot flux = 3.83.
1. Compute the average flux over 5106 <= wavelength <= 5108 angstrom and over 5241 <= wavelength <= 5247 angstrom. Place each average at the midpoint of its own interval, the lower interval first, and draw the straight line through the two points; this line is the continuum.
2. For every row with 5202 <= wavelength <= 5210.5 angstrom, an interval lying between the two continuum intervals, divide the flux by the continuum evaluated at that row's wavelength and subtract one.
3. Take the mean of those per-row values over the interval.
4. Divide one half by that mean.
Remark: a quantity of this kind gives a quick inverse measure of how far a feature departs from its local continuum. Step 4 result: -11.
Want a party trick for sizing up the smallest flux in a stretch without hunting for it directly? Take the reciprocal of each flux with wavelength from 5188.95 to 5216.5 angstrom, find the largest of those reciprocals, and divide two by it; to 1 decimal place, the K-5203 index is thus 7.9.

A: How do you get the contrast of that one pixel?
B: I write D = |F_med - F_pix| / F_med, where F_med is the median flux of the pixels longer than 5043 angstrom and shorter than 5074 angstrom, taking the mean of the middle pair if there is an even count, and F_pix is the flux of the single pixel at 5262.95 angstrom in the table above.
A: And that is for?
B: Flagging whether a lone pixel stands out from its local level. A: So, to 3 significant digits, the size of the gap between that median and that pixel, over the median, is 0.106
